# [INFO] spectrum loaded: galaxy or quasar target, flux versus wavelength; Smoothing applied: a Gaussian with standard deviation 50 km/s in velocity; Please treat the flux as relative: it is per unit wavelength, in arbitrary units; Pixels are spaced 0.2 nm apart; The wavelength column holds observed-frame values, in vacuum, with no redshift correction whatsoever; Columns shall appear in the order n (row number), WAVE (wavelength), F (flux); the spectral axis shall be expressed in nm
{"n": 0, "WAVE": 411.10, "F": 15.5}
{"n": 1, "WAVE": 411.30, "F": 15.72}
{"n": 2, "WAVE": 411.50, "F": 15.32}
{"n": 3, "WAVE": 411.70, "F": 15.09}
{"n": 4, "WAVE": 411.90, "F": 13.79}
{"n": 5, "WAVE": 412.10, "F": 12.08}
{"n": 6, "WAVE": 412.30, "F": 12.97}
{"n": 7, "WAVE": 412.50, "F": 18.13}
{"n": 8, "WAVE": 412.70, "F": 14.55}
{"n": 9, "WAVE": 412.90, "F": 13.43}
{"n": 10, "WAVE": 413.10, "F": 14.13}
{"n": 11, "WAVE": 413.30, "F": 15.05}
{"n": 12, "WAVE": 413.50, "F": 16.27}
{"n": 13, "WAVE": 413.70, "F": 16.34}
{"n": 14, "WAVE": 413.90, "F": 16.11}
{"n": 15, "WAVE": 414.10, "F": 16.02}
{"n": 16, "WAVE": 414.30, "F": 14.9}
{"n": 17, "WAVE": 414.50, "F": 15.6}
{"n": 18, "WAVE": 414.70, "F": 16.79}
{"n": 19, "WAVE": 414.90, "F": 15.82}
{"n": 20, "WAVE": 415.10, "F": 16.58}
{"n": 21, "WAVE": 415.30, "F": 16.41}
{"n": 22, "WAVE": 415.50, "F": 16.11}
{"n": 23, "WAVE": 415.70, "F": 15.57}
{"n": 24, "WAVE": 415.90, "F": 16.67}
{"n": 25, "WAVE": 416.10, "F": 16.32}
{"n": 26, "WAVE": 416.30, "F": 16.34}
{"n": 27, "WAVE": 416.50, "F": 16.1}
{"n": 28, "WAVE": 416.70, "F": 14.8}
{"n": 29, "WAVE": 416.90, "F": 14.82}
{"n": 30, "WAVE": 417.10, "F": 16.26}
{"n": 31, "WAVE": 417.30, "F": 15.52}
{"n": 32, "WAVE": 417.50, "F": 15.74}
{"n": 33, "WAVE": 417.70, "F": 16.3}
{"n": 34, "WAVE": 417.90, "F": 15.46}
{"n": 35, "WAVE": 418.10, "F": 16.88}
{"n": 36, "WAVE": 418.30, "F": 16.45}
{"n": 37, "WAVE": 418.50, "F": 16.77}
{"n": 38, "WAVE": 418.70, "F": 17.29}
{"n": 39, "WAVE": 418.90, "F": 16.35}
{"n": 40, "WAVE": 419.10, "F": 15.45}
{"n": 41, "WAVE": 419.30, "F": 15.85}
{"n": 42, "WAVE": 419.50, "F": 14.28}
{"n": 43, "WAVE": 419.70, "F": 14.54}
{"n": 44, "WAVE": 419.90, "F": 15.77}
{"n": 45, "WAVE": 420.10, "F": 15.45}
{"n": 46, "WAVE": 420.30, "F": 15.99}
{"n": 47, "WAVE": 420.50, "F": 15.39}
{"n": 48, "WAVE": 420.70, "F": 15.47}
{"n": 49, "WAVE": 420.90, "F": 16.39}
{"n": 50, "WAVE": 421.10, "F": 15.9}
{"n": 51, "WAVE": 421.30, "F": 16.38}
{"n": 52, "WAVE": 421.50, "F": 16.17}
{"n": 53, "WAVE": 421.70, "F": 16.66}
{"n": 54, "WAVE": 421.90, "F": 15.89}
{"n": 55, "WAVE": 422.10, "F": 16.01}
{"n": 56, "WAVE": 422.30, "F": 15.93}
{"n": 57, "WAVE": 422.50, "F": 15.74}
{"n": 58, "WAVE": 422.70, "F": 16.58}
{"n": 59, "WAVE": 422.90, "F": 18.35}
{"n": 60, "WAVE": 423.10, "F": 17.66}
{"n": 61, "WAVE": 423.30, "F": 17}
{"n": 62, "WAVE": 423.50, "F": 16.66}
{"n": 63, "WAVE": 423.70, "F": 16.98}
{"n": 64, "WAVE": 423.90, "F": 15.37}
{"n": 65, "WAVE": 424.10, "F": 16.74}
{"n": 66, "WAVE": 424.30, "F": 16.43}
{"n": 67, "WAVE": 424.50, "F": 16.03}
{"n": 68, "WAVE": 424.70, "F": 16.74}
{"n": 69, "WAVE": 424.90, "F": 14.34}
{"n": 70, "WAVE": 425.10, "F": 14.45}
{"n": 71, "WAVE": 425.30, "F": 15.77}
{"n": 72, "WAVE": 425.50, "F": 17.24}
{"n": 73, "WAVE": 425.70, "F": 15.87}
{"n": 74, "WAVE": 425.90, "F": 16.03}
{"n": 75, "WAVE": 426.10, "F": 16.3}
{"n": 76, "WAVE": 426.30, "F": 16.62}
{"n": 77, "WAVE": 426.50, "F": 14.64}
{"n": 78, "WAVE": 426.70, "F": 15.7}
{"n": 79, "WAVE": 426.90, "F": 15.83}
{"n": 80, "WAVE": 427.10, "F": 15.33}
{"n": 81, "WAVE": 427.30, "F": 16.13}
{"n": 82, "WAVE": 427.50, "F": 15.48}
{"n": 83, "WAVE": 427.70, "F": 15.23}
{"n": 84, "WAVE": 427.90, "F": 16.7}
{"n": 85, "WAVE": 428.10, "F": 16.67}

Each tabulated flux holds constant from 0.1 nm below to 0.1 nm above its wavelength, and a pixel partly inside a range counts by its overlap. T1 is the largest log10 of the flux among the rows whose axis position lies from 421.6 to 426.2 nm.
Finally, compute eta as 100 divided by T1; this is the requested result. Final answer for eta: 79.1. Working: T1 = 1.264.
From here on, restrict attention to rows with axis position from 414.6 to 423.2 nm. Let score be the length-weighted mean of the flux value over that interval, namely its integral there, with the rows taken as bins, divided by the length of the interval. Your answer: 16.1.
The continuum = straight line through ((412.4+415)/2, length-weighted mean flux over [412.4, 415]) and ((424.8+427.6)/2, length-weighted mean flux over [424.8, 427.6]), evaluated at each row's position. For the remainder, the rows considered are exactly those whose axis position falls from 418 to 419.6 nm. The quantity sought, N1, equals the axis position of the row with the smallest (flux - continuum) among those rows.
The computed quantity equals 419.50 nm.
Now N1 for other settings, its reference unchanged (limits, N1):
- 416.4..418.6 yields 416.70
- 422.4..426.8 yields 424.90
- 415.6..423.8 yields 419.50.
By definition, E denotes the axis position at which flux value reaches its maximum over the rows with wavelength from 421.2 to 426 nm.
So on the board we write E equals 422.90 nm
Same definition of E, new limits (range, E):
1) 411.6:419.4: 412.50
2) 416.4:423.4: 422.90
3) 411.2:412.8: 412.50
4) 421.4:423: 422.90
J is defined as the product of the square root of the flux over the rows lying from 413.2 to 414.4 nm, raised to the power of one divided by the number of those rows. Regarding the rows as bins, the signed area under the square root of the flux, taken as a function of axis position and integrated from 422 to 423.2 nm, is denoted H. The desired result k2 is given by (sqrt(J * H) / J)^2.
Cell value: 1.235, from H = 4.90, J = 3.97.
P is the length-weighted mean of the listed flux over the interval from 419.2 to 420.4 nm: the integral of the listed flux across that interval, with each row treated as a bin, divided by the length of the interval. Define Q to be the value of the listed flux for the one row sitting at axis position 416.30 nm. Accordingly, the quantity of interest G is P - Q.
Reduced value -1.0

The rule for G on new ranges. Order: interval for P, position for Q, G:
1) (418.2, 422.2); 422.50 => 0.2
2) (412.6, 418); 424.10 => -1.0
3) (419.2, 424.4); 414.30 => 1.2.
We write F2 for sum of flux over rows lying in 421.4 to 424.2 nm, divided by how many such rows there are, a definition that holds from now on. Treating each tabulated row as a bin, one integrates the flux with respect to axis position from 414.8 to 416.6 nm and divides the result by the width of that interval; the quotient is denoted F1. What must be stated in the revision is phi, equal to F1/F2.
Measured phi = 0.98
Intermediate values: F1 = 16.2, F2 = 16.6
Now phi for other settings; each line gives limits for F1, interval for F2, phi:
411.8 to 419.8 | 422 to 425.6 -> 0.96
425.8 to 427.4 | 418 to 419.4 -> 0.96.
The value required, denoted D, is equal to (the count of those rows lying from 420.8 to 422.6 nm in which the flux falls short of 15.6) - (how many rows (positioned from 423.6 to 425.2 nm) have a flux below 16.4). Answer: -4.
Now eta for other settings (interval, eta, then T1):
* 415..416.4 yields 81.8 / 1.222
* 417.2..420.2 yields 80.8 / 1.238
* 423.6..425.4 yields 81.3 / 1.230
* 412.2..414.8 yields 79.5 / 1.258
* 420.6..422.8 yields 81.9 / 1.222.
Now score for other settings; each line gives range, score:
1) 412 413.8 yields 14.8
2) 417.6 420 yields 15.9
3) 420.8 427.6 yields 16.2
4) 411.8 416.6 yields 15.5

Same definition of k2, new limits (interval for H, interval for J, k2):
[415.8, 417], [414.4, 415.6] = 1.186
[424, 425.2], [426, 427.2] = 1.202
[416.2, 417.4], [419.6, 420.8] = 1.208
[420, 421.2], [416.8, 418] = 1.203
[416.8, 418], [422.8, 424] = 1.153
